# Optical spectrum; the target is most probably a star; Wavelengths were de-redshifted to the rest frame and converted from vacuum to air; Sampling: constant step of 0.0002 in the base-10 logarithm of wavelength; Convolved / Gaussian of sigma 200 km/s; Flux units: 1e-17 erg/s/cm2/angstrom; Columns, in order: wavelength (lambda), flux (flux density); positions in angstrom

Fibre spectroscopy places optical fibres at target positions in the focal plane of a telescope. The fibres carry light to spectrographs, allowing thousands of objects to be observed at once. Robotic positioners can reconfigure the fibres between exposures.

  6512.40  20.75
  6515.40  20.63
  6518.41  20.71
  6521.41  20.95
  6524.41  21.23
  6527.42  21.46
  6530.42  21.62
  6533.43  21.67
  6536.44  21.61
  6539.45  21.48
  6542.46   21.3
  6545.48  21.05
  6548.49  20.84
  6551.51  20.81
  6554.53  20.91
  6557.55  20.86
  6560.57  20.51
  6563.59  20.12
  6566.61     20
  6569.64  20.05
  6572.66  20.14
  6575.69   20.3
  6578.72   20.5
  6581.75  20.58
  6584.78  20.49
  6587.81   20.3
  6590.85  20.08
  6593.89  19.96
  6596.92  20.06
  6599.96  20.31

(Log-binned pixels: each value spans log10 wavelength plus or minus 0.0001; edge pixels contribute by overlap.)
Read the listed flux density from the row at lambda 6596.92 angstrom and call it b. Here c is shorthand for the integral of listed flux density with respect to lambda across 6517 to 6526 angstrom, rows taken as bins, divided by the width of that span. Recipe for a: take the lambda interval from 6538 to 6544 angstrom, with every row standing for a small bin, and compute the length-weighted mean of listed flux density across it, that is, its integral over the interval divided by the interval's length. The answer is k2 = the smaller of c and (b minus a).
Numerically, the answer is -1.3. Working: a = 21.4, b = 20.06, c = 21.0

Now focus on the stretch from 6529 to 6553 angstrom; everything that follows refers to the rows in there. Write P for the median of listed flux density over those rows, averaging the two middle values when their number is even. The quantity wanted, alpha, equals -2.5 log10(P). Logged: -3.33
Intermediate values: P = 21.4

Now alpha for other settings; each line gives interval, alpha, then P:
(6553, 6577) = -3.26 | 20.2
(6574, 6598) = -3.27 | 20.3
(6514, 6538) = -3.32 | 21.3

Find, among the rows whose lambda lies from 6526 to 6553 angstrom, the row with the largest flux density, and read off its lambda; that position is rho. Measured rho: 6533.43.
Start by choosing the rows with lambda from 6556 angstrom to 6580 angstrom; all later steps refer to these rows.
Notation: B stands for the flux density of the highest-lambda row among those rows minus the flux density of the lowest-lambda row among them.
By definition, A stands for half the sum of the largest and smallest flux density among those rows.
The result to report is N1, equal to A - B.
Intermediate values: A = 20.4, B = -0.36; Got 20.8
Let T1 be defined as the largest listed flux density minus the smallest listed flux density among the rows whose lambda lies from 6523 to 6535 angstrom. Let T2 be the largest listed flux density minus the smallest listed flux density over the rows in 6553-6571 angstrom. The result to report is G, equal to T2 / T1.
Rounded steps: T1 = 0.44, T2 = 0.9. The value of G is 2.1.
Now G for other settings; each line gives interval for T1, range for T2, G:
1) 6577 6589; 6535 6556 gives 2.9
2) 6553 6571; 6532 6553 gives 0.9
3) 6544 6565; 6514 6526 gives 0.6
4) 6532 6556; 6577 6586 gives 0.1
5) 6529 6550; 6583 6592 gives 0.5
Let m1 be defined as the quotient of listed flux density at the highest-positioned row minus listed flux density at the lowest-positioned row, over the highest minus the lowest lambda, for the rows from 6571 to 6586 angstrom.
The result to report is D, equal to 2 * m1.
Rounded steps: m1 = 0.03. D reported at 0.058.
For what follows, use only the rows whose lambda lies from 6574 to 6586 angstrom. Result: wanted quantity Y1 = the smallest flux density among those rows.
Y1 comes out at 20.3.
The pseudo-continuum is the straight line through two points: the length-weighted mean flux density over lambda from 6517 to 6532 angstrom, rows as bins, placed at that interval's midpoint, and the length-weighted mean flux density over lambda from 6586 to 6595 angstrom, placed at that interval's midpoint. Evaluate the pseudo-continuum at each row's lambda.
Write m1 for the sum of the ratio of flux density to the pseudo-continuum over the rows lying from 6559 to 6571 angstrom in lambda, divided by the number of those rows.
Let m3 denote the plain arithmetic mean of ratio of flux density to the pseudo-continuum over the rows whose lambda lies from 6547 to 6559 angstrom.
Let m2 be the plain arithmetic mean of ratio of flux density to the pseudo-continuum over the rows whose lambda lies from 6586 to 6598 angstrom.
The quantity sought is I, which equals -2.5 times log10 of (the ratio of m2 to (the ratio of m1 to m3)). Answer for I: -0.03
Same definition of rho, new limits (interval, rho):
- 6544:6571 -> 6545.48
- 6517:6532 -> 6530.42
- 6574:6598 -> 6581.75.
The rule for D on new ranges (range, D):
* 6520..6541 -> 0.059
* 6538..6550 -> -0.142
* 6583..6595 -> -0.116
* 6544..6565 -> -0.103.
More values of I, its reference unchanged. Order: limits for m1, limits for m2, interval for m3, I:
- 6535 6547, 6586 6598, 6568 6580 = 0.03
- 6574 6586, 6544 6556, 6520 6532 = 0.00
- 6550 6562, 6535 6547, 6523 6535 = -0.04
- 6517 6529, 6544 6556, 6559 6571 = 0.01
